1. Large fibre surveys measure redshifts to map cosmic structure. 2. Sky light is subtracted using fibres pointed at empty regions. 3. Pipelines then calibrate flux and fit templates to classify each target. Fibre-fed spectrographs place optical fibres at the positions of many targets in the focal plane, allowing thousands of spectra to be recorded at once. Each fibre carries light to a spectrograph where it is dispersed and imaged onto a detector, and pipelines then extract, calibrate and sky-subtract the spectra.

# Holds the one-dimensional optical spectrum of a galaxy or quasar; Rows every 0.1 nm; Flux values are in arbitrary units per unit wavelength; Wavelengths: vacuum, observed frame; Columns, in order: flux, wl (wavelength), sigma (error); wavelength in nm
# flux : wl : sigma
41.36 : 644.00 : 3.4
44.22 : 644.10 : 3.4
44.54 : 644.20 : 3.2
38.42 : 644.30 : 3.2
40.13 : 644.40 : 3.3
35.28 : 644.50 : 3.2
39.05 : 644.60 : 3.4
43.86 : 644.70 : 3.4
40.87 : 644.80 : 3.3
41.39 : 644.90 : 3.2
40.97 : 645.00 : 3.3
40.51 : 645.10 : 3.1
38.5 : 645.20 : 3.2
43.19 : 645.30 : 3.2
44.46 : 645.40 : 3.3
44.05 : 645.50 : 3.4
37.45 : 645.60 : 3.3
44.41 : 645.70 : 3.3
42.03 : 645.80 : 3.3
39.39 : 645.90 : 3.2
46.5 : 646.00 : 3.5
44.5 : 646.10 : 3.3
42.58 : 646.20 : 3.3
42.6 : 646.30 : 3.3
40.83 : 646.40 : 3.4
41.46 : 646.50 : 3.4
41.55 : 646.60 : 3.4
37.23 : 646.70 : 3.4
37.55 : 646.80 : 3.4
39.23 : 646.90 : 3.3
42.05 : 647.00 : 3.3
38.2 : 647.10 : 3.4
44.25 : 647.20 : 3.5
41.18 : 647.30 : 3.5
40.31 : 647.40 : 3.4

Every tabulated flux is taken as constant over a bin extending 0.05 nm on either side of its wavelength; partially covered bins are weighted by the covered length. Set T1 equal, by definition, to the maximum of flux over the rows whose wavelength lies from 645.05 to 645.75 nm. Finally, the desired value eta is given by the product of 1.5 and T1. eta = 66.7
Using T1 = 44.46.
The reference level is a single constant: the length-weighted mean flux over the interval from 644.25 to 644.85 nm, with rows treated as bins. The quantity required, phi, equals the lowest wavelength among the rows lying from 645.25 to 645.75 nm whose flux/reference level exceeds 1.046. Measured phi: 645.30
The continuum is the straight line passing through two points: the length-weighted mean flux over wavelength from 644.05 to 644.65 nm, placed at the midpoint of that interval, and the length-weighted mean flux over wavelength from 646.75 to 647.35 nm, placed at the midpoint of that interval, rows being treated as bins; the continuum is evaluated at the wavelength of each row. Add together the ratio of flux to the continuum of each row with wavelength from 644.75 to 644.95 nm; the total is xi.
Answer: 2.04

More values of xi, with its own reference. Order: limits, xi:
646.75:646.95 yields 1.90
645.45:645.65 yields 2.02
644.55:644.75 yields 2.06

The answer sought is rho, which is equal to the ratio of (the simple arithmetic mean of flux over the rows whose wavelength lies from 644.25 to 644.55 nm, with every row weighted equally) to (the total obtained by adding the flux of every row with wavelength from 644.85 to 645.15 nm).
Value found 0.31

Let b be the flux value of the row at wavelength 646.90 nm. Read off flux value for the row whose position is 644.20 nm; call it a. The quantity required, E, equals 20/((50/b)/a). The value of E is 699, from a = 44.54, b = 39.23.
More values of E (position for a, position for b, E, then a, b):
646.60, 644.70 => 729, 41.55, 43.86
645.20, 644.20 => 686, 38.5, 44.54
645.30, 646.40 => 705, 43.19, 40.83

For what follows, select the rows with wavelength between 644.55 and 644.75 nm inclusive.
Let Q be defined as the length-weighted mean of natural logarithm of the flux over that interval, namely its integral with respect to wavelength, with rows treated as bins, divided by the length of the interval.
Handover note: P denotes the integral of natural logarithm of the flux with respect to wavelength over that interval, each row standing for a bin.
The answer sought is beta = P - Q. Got -2.98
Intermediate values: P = 0.745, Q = 3.723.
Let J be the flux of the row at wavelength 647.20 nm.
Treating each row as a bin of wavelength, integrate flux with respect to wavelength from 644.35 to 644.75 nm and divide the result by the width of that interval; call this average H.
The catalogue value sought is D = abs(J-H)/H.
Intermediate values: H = 39.6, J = 44.25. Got 0.12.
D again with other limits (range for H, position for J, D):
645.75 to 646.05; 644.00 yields 0.03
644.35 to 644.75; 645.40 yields 0.12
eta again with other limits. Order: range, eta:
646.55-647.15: 63.1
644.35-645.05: 65.8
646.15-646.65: 63.9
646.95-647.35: 66.4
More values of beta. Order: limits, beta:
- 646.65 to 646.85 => -2.90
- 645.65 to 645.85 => -3.01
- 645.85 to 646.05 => -3.01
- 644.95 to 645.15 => -2.97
